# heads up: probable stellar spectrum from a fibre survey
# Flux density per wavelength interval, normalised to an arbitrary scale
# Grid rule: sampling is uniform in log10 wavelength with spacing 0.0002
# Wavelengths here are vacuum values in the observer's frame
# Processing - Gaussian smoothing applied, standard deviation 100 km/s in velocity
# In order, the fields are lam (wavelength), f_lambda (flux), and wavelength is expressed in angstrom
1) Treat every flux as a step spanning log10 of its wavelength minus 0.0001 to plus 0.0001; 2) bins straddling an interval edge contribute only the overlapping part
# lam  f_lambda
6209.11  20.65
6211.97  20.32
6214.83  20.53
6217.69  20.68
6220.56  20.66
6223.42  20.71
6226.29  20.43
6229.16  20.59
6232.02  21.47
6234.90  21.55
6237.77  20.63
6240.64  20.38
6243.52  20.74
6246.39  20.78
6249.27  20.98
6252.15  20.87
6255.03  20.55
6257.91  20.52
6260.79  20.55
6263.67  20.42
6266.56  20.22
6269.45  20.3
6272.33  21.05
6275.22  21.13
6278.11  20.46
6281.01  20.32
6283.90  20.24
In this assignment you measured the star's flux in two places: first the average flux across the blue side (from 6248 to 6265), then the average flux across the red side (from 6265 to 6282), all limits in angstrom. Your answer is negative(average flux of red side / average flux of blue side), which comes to -1.00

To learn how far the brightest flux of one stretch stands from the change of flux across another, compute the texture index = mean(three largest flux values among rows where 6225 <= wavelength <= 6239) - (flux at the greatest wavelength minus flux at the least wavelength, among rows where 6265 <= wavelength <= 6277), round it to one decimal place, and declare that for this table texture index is 20.3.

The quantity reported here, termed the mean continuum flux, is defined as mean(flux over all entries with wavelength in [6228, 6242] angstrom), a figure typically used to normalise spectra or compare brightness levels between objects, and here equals 20.9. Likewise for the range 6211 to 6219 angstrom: 20.5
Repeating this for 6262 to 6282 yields 20.6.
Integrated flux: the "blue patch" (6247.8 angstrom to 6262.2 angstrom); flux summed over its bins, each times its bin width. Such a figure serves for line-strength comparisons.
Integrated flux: 298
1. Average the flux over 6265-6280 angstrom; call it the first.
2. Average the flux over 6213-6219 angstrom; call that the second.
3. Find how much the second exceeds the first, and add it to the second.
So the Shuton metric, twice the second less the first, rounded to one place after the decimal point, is 20.6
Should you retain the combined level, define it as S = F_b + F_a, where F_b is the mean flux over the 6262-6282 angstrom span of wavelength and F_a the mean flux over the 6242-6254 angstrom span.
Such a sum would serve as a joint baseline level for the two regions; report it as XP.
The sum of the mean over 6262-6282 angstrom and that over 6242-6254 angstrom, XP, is 41.4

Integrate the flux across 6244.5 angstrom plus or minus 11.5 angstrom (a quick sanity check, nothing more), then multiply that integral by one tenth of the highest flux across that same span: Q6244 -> 1032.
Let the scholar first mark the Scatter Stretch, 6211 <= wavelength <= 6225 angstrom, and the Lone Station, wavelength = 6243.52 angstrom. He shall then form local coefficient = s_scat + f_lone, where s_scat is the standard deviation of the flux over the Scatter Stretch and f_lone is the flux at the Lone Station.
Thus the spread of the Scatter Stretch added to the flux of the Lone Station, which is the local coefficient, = 20.9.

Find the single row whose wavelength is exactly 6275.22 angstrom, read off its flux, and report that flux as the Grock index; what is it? 21.13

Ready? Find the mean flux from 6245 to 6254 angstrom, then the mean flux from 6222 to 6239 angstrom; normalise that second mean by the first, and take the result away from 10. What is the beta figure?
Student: 9.00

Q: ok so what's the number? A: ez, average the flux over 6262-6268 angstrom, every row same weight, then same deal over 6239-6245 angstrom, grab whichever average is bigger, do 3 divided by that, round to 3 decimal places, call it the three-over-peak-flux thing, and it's 0.146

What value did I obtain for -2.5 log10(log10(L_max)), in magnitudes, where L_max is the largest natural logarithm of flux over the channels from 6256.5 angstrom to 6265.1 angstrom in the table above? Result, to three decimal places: 0.796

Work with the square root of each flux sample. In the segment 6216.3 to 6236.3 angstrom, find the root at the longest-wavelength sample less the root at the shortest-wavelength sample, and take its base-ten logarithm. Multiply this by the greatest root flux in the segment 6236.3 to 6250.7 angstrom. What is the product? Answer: -4.7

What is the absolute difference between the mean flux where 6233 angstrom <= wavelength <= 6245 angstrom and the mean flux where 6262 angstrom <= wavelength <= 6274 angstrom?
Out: 0.33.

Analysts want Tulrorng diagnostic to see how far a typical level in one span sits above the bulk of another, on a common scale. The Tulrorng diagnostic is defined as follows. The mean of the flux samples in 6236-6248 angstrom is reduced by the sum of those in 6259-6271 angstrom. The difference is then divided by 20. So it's -3.04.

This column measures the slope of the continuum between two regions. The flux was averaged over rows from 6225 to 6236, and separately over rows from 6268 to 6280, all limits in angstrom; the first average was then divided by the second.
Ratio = 1.01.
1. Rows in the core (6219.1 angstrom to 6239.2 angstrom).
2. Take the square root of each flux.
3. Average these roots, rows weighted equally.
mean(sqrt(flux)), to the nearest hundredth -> 4.57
